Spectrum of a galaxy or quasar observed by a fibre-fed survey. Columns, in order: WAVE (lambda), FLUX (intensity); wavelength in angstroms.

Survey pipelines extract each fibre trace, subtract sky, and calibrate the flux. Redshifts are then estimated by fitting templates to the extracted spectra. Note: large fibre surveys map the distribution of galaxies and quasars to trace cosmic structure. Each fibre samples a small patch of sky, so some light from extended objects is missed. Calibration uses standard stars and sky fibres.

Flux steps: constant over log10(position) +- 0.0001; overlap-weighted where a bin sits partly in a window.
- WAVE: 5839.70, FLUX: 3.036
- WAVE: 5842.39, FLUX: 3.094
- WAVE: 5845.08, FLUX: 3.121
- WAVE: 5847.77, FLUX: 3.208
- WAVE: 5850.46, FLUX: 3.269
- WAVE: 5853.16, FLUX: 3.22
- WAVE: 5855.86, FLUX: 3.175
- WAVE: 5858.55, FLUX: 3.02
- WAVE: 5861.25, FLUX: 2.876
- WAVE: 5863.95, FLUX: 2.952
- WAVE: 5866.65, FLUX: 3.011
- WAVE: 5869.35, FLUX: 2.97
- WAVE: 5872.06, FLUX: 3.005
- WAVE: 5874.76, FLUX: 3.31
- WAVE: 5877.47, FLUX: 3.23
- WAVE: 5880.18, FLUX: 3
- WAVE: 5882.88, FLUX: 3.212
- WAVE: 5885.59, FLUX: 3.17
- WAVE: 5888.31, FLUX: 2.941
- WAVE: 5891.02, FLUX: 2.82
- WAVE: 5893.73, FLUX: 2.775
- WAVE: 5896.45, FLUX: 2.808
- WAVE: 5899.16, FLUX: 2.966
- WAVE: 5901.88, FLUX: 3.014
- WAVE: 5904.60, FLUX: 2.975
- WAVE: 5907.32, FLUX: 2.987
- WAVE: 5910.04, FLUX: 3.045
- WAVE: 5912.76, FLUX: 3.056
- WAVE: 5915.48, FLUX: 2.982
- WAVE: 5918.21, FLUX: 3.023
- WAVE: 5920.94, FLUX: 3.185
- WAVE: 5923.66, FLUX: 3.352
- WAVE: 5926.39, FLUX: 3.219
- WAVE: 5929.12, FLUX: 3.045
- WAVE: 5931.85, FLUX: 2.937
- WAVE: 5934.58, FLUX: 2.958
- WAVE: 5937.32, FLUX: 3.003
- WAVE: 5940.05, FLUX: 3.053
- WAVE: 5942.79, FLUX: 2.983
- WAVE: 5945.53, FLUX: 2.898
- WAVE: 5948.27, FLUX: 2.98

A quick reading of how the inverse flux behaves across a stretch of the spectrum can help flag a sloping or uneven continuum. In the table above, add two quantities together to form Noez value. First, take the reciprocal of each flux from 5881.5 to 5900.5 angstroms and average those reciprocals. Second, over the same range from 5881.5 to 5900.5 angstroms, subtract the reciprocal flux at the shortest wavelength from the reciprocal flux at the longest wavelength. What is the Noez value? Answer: 0.37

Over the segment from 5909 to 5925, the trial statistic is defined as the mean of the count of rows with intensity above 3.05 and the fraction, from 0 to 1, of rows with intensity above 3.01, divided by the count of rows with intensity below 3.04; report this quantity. 1.0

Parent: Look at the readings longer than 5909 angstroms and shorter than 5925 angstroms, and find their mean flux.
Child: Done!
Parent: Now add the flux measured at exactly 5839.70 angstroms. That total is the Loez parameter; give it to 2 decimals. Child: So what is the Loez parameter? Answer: 6.14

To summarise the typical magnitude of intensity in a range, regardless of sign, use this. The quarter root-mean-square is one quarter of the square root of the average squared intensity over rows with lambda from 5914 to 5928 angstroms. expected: 0.789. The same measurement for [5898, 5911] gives 0.749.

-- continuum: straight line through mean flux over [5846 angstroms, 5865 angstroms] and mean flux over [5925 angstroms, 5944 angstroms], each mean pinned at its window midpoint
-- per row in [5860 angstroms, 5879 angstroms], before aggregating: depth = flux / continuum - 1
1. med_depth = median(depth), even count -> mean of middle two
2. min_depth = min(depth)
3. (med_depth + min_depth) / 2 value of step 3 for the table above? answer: -0.05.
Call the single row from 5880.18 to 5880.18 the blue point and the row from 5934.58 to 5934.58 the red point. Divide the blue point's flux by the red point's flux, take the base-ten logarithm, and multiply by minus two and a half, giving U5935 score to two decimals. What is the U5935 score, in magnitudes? -0.02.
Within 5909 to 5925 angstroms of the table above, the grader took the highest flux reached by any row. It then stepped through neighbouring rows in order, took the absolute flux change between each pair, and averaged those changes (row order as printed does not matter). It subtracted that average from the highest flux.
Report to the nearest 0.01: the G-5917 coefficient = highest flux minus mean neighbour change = 3.26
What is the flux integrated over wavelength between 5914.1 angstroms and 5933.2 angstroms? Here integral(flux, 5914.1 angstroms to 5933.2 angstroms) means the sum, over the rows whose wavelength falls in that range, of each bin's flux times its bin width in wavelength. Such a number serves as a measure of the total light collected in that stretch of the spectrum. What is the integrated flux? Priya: 59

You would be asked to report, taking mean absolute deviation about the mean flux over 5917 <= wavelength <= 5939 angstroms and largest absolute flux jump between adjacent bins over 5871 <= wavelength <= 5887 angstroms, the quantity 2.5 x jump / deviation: 6.3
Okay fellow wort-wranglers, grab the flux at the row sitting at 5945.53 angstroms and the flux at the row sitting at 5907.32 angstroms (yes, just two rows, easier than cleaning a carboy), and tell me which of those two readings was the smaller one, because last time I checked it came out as 2.90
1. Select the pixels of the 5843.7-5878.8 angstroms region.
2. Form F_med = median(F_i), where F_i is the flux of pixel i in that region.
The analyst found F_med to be 3.121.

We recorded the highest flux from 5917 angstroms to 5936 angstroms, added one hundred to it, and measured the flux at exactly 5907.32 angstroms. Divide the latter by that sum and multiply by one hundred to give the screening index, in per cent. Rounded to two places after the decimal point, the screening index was 2.89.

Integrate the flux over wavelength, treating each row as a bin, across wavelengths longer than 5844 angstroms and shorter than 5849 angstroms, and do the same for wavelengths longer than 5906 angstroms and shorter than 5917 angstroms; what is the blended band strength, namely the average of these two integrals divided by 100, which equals 0.25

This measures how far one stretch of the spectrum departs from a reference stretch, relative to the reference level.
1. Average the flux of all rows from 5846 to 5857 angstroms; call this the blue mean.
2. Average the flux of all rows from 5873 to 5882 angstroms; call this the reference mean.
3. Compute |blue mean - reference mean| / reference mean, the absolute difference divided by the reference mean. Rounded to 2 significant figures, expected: 0.012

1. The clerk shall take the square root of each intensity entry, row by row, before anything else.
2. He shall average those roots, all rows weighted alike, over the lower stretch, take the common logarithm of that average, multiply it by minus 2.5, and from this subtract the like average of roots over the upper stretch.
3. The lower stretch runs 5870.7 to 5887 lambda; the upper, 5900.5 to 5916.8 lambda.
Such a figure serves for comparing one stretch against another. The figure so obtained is -2.358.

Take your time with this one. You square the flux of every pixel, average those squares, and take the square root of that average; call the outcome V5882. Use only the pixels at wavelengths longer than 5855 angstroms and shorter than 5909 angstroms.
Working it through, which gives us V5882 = 3.01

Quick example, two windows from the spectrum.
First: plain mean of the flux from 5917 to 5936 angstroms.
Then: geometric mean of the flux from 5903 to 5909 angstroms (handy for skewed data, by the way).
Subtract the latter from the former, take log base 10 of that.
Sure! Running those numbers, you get -0.91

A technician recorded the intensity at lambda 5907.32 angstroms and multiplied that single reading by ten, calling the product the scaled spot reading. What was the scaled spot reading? 29.9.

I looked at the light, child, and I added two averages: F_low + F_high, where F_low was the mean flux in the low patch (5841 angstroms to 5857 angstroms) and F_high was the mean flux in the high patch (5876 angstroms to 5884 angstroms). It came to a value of 6.33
